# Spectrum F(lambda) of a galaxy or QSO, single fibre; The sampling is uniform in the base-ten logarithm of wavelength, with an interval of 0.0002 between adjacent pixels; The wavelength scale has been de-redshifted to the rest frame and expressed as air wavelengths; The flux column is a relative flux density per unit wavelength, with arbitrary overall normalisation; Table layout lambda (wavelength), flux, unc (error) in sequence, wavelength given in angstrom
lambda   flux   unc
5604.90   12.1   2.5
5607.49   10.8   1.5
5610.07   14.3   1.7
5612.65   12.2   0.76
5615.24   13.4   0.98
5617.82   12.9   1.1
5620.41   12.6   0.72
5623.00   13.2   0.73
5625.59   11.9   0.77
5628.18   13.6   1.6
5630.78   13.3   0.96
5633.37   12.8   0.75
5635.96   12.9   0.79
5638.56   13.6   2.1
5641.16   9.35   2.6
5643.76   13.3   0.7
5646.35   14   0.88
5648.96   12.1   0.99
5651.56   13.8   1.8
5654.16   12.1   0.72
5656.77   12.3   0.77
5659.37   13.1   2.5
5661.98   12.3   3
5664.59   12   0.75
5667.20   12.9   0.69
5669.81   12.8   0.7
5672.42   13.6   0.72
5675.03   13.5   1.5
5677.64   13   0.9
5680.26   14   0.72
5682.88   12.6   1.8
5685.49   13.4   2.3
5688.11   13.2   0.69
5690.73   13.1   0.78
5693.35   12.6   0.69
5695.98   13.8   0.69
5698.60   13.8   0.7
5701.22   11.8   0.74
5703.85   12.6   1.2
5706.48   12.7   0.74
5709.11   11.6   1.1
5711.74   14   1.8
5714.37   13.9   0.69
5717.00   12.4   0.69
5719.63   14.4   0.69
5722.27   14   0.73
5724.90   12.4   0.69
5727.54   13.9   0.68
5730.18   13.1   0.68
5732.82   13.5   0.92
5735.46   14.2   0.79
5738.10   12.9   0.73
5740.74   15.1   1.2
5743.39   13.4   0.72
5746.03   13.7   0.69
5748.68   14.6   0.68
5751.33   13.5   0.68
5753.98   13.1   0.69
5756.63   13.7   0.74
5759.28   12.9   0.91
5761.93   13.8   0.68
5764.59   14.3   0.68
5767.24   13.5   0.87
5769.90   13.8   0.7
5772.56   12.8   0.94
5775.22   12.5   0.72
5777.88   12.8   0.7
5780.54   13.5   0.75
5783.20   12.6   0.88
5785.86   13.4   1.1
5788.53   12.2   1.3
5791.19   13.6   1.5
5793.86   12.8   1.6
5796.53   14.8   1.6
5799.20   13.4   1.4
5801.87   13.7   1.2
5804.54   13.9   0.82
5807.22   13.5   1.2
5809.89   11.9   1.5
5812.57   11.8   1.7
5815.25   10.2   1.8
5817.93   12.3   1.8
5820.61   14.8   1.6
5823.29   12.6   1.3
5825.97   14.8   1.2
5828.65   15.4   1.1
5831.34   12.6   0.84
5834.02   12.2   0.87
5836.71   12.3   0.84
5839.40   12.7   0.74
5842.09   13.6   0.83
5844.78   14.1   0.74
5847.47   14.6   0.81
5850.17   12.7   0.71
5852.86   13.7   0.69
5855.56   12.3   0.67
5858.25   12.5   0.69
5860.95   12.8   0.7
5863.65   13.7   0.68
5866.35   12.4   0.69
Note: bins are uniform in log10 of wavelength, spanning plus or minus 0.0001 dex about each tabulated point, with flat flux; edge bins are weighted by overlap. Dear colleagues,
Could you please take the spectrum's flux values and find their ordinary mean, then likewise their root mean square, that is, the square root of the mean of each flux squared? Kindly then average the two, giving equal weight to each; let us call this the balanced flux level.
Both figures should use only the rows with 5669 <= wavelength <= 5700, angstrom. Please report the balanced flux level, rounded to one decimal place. 13.3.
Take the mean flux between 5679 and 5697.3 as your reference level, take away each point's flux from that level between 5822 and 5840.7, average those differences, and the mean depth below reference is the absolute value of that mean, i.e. 0.0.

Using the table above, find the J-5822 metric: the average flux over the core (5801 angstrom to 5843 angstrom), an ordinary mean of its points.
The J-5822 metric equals 13.0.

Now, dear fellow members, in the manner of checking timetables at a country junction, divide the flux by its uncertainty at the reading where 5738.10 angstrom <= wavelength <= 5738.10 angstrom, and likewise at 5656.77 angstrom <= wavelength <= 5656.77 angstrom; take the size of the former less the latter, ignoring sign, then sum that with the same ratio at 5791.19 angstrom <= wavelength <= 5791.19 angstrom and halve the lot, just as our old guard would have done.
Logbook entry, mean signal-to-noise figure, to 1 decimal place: 5.4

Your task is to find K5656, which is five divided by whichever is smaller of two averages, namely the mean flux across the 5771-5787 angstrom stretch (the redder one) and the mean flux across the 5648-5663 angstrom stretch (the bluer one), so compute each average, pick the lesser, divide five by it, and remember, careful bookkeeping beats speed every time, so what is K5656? 0.396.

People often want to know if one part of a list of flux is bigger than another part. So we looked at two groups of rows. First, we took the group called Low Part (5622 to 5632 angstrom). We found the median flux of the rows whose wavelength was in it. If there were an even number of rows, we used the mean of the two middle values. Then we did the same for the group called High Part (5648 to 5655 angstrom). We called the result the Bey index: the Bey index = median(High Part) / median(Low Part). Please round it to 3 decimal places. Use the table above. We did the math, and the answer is 0.913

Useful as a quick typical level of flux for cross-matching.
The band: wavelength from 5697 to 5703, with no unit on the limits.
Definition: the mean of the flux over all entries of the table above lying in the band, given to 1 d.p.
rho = 12.8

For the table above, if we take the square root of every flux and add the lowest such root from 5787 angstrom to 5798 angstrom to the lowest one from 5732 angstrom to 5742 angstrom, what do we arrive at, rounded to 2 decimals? 7.08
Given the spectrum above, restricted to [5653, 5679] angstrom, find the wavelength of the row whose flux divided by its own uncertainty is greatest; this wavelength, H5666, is 5672.42 angstrom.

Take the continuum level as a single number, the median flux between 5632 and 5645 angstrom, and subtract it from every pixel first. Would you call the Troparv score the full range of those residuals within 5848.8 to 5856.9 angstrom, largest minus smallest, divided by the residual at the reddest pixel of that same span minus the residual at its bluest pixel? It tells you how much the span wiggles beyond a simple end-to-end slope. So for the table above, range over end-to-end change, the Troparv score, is -3.5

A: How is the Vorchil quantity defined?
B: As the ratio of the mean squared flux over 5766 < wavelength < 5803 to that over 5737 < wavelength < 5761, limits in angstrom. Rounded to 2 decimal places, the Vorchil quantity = 0.94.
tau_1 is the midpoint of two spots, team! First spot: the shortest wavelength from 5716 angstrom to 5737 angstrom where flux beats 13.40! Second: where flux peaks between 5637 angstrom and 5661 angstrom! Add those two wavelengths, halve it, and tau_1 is 5683.0 angstrom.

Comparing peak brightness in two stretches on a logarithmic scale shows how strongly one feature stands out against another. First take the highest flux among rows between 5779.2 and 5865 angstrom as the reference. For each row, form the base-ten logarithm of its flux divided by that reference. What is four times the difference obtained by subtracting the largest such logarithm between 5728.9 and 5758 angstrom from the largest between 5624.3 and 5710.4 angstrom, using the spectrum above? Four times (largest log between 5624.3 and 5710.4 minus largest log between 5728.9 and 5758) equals -0.13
